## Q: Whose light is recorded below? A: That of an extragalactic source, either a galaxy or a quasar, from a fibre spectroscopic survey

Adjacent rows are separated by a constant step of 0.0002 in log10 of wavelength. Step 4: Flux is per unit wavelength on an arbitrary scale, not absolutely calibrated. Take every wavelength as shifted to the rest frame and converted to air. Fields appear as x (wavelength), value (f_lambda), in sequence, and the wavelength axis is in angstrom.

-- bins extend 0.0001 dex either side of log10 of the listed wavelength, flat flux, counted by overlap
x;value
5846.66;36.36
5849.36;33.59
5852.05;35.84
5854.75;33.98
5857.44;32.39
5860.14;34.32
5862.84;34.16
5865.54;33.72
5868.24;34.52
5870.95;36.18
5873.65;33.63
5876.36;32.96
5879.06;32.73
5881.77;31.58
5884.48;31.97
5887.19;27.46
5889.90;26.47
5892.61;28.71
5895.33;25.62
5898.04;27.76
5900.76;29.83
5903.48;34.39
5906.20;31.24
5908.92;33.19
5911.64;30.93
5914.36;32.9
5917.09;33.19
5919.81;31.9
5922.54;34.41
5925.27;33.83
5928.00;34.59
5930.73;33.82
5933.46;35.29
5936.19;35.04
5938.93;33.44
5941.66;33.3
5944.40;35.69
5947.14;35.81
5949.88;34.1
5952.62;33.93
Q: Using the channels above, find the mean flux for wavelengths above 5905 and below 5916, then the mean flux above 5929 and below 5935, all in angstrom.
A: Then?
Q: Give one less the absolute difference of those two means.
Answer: -1.5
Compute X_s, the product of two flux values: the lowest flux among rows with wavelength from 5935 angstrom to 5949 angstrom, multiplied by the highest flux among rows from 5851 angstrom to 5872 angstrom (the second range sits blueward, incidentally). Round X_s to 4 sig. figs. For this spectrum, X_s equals 1205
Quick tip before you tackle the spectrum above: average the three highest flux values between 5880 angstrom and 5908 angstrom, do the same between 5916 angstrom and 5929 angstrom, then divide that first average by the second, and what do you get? 0.95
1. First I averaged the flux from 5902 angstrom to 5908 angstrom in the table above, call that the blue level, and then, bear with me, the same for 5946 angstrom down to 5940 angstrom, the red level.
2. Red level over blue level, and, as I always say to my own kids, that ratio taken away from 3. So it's 1.95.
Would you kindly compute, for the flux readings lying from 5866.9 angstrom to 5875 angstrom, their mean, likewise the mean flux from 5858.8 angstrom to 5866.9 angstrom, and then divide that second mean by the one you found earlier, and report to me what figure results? 0.98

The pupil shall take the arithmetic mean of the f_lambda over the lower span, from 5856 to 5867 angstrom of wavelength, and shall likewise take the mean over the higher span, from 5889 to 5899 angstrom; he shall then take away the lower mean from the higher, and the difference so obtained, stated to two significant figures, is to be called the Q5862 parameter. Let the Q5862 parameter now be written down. -6.5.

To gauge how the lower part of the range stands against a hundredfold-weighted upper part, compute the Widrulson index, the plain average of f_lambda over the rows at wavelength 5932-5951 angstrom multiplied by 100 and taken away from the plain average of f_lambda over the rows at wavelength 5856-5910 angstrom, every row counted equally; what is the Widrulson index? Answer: -3435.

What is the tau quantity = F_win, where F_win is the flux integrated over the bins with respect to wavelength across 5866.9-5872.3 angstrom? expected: 191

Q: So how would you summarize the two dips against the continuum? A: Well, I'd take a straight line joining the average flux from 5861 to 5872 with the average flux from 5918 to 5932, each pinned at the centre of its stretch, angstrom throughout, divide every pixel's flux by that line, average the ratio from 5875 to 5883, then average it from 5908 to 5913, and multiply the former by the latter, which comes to 0.89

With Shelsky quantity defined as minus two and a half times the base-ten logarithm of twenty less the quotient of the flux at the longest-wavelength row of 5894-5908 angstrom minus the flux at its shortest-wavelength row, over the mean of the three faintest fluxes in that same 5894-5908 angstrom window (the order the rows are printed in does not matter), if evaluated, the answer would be -3.242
